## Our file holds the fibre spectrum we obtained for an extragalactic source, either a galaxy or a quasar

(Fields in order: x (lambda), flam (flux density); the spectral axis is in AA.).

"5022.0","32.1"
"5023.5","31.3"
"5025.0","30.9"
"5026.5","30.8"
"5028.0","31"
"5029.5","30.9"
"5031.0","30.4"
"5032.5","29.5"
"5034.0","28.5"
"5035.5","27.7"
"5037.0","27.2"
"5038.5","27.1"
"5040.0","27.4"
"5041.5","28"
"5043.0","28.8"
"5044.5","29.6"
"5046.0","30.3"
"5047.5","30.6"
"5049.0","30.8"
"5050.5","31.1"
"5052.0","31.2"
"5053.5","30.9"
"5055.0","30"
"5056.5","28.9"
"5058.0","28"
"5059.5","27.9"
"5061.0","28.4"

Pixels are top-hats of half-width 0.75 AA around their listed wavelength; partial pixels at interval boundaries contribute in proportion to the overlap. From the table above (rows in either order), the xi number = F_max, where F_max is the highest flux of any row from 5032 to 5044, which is 29.5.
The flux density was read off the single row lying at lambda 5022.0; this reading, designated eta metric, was 32.1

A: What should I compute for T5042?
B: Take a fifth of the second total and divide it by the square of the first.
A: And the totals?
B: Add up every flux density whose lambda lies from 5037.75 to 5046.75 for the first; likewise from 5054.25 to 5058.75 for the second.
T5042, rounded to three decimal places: 0.001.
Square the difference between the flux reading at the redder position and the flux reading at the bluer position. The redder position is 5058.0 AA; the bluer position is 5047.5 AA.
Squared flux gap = 7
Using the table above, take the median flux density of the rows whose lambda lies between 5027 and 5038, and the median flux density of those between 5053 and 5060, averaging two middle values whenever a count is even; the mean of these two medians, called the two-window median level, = 29.2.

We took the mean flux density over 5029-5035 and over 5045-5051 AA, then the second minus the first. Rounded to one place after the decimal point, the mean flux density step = 0.9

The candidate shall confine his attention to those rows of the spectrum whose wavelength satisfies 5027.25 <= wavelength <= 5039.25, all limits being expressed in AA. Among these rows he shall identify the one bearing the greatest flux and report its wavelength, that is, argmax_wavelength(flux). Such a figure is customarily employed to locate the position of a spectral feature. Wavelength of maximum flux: 5028.0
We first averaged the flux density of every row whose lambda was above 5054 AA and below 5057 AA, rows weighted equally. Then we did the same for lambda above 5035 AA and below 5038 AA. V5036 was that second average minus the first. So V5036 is -2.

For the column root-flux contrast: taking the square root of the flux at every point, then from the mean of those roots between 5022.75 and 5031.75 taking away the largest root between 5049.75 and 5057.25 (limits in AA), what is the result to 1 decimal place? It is 0.0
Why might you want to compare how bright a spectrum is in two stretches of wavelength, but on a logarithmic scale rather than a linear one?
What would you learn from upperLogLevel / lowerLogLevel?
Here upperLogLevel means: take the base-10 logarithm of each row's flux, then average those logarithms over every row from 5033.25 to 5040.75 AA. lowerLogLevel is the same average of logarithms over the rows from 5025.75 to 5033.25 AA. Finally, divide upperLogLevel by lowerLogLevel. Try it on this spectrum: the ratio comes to 0.97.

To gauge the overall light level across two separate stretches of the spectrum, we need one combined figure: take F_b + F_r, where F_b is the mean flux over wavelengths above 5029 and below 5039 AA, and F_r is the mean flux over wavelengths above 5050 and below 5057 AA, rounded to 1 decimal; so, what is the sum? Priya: 59.2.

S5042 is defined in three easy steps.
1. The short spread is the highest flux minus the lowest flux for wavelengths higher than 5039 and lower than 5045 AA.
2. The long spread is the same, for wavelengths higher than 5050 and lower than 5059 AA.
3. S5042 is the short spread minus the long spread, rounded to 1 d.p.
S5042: -1.0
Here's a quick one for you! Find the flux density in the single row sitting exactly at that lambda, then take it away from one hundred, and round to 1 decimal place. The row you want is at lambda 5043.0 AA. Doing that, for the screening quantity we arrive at 71.2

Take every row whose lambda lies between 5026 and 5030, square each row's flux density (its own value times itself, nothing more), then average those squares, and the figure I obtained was 955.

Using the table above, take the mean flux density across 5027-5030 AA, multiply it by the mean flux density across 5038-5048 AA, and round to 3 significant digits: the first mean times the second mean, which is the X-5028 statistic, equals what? 892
